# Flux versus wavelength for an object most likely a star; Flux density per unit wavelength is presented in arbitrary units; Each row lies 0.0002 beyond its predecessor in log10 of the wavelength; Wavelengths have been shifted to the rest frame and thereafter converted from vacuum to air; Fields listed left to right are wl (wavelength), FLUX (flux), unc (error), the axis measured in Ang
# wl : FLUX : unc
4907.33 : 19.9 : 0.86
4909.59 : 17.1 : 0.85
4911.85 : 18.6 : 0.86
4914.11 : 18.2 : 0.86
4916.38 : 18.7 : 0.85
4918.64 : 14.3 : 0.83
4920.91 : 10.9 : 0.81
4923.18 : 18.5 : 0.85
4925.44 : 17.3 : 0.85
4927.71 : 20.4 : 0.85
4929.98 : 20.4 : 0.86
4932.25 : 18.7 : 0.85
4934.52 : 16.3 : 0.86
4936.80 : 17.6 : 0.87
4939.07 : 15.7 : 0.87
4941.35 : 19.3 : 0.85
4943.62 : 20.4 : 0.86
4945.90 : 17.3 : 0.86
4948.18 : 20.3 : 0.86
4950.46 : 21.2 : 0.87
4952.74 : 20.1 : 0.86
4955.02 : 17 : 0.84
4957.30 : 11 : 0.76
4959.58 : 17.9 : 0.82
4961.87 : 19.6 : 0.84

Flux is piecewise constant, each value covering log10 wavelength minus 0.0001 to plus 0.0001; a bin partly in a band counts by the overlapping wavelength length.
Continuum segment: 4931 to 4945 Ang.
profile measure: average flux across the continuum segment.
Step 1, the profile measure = 18.0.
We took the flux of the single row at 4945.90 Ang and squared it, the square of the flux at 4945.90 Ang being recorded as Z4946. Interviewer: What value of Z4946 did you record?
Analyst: 299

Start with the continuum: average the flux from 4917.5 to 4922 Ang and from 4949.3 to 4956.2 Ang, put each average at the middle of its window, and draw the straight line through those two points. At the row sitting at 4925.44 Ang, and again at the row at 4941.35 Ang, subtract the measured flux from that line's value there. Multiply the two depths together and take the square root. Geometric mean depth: 2.8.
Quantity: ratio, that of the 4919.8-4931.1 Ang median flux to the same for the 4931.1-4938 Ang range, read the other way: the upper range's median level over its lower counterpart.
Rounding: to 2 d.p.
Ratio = 0.95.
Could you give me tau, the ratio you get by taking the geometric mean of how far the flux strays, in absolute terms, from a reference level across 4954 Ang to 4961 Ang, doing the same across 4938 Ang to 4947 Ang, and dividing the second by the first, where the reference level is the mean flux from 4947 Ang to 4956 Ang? 0.4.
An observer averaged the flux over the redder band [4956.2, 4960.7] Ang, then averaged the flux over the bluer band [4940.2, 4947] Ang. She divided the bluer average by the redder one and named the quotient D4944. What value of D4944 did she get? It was 1.31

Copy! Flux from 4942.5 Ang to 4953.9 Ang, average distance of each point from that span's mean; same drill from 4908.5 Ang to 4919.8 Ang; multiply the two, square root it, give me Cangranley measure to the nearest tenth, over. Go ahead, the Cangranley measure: 1.2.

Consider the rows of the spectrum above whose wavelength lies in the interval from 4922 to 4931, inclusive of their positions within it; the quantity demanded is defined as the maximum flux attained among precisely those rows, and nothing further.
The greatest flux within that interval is 20.4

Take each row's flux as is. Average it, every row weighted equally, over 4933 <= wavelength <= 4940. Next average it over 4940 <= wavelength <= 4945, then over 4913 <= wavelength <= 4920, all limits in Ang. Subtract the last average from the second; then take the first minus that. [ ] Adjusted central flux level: 14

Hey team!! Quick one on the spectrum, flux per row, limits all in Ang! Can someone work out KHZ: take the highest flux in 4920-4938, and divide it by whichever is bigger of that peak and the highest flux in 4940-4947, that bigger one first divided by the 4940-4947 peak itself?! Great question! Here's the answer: 20.4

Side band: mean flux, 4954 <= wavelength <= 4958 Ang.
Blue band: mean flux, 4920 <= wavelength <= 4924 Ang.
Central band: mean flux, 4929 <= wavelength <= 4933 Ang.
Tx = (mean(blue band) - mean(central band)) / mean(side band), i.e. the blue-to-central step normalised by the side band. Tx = -0.35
